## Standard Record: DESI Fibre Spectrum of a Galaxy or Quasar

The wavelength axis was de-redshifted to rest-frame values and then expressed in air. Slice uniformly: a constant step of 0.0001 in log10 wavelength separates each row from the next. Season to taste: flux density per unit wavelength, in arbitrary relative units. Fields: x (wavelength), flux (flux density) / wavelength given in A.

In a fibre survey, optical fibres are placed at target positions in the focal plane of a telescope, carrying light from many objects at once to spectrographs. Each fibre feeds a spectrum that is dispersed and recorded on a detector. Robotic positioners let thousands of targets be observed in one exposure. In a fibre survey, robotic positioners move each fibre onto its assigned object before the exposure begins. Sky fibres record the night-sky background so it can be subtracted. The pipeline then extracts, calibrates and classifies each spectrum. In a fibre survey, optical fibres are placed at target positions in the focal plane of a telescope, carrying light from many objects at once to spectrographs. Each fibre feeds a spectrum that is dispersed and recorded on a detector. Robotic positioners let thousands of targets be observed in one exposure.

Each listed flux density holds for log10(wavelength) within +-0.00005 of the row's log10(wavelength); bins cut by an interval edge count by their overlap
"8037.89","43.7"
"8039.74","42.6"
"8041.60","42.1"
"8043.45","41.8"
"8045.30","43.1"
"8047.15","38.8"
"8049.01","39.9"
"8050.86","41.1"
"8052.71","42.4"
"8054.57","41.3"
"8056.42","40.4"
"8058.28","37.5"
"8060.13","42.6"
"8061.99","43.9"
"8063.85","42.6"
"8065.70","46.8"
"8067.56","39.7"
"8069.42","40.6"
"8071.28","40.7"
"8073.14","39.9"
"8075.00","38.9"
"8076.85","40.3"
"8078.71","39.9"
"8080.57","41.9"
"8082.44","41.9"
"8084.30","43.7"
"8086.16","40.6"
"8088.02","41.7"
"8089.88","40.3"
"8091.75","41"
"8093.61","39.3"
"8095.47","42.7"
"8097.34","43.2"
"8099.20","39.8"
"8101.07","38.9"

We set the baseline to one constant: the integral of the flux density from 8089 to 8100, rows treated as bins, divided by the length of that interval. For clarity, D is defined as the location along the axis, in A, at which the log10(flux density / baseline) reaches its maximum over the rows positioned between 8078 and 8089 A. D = 8084.30 A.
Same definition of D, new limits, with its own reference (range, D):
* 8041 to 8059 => 8045.30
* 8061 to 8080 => 8065.70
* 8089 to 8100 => 8097.34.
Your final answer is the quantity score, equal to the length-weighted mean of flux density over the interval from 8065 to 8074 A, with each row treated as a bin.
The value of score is 41.38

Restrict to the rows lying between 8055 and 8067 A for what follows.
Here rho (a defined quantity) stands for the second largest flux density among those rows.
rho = 43.9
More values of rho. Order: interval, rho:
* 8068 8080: 40.6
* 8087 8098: 42.7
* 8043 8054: 42.4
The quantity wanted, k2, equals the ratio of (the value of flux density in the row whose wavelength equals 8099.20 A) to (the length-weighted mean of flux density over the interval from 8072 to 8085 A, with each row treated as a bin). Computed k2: 0.97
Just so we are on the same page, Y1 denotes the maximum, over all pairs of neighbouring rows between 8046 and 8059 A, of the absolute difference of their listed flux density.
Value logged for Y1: 2.9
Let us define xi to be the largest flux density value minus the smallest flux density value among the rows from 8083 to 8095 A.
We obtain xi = 4.4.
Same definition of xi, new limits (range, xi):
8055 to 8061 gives 5.1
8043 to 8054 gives 4.3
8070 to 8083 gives 3.0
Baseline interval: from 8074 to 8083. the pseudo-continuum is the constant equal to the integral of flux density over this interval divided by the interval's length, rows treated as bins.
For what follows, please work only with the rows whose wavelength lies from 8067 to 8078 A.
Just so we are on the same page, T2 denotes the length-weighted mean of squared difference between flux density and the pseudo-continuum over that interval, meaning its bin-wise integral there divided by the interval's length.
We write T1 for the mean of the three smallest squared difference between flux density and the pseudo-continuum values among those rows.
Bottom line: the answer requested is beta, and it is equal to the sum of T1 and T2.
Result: 0.7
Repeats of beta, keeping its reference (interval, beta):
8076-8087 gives 2.6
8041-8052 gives 3.2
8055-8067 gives 13.6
